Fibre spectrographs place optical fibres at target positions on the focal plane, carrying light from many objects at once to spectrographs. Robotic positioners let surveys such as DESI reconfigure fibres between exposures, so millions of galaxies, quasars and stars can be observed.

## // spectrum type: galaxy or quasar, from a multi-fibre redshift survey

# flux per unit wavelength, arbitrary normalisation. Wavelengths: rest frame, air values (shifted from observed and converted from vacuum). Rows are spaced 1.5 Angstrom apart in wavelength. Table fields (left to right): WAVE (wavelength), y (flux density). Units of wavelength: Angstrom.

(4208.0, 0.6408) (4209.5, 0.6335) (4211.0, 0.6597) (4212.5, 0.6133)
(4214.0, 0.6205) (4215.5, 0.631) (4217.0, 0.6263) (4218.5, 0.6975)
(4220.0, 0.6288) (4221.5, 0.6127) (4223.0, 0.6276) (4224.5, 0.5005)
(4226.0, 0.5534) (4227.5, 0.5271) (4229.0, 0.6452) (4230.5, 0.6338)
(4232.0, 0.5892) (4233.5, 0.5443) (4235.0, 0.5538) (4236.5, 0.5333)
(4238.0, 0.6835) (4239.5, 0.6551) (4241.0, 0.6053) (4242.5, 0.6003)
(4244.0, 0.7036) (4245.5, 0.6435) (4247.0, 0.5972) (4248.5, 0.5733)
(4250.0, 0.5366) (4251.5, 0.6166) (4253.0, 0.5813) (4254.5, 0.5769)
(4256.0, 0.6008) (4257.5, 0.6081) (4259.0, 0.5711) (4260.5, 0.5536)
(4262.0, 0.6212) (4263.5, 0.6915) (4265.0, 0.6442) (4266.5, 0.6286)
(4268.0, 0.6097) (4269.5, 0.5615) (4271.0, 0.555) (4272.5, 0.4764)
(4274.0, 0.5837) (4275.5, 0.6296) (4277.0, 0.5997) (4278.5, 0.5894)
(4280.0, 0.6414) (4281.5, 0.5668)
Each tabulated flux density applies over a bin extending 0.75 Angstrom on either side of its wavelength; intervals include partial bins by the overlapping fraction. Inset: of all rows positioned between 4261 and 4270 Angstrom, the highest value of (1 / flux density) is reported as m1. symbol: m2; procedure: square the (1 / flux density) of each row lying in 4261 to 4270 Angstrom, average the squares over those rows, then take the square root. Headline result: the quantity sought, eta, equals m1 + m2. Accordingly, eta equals 3.4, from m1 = 1.78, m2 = 1.61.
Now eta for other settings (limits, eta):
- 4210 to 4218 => 3.2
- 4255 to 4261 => 3.5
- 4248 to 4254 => 3.6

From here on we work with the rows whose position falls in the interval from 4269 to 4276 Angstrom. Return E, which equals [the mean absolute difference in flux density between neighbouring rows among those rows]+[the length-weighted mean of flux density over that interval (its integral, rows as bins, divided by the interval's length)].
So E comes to 0.618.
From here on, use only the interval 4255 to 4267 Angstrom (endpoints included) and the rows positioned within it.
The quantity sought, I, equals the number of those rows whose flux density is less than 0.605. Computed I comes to 3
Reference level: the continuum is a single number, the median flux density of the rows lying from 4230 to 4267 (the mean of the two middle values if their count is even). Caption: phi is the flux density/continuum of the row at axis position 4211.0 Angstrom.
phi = 1.10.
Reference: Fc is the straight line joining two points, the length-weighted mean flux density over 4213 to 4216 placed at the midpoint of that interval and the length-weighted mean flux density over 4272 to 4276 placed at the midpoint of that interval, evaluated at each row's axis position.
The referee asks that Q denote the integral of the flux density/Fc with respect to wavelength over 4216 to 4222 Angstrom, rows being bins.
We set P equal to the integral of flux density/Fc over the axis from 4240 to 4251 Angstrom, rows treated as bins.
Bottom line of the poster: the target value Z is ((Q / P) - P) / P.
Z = -1.0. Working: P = 11.3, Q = 6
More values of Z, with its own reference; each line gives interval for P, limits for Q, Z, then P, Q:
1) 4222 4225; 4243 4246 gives -0.6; 2.8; 3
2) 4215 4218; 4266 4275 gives 0.0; 3.1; 9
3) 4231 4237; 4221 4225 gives -0.9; 5.5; 4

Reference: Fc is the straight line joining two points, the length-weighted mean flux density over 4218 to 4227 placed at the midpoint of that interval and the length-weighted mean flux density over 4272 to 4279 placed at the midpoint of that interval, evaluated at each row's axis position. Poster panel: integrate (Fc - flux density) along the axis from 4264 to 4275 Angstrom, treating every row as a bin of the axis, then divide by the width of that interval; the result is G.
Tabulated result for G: -0.002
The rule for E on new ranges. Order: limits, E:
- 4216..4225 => 0.679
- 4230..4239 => 0.644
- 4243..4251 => 0.652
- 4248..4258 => 0.616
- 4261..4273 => 0.641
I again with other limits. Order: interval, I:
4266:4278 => 5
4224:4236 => 6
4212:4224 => 0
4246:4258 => 6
